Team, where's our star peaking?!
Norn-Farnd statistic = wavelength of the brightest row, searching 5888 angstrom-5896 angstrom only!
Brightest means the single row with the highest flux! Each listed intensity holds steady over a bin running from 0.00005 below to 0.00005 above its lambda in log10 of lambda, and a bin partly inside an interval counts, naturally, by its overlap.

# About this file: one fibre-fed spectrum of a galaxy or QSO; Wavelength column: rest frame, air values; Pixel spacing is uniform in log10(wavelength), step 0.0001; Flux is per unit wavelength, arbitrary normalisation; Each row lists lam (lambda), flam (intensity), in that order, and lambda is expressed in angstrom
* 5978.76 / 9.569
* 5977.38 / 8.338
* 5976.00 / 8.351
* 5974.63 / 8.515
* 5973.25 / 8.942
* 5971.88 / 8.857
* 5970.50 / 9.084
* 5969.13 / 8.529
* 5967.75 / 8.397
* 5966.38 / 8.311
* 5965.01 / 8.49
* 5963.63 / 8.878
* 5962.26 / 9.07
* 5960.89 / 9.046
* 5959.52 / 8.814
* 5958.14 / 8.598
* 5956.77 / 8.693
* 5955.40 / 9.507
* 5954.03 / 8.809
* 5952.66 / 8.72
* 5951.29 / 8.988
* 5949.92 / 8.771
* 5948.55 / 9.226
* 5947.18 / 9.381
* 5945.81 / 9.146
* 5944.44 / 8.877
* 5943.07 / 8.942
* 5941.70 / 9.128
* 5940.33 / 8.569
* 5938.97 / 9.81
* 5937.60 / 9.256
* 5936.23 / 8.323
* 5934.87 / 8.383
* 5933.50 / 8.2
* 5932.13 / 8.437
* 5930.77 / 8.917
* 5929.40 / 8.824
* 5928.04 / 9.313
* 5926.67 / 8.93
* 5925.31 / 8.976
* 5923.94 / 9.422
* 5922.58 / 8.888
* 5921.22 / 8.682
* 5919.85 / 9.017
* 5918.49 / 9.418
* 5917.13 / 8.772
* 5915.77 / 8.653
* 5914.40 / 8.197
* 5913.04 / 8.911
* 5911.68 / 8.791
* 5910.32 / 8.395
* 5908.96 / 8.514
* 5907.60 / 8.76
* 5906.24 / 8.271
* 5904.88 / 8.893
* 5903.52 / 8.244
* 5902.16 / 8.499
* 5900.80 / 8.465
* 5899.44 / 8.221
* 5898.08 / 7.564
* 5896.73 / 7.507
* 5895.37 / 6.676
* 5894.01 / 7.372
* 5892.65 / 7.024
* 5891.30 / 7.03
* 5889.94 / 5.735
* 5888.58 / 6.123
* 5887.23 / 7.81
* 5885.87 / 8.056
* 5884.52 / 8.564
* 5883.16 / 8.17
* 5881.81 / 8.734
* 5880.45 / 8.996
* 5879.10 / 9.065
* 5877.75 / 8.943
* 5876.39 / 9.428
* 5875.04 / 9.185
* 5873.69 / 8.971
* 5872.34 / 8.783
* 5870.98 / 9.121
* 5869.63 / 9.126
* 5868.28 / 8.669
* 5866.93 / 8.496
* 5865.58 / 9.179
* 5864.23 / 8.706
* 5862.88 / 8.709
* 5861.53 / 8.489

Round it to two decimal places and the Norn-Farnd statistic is 5894.01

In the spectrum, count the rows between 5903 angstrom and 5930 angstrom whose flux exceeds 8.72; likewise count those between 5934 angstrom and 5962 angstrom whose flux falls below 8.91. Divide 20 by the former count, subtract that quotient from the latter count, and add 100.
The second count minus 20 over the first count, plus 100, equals 108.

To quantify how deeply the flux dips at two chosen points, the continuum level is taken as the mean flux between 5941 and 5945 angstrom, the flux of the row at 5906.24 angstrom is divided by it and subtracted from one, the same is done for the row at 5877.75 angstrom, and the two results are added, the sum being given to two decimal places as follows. 0.08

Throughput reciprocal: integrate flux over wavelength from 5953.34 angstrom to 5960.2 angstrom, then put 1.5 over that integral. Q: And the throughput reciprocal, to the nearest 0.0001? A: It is 0.0246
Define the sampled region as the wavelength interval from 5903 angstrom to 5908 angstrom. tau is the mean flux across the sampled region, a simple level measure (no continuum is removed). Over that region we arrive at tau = 8.54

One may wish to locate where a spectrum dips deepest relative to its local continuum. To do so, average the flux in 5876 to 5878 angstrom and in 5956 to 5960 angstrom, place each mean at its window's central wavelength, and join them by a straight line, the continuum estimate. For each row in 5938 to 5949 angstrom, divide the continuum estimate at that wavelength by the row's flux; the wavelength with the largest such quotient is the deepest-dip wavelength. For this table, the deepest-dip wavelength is 5940.33 angstrom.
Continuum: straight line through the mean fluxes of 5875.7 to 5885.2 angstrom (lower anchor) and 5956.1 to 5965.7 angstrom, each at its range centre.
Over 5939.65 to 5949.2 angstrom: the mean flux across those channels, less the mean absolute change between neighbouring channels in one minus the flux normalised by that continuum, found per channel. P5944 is 9.01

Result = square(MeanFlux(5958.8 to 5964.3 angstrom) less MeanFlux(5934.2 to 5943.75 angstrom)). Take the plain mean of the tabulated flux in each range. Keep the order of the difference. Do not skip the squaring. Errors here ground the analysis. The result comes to 0.00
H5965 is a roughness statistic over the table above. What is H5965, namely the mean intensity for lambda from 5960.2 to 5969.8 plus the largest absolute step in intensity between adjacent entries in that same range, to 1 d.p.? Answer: 9.1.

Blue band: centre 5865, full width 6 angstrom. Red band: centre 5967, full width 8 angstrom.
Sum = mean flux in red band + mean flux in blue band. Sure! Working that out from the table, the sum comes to 17.4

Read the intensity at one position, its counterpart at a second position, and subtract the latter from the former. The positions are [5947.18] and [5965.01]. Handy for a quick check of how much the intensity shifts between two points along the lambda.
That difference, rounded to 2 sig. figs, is 0.89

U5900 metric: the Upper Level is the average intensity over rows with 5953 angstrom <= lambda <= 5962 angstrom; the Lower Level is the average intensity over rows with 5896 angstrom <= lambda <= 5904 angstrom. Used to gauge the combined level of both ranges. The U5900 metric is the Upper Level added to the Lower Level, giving 17.0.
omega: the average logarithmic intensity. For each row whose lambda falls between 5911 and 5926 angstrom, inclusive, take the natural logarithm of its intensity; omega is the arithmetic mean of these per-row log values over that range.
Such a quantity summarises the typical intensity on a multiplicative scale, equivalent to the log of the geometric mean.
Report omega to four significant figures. 2.184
